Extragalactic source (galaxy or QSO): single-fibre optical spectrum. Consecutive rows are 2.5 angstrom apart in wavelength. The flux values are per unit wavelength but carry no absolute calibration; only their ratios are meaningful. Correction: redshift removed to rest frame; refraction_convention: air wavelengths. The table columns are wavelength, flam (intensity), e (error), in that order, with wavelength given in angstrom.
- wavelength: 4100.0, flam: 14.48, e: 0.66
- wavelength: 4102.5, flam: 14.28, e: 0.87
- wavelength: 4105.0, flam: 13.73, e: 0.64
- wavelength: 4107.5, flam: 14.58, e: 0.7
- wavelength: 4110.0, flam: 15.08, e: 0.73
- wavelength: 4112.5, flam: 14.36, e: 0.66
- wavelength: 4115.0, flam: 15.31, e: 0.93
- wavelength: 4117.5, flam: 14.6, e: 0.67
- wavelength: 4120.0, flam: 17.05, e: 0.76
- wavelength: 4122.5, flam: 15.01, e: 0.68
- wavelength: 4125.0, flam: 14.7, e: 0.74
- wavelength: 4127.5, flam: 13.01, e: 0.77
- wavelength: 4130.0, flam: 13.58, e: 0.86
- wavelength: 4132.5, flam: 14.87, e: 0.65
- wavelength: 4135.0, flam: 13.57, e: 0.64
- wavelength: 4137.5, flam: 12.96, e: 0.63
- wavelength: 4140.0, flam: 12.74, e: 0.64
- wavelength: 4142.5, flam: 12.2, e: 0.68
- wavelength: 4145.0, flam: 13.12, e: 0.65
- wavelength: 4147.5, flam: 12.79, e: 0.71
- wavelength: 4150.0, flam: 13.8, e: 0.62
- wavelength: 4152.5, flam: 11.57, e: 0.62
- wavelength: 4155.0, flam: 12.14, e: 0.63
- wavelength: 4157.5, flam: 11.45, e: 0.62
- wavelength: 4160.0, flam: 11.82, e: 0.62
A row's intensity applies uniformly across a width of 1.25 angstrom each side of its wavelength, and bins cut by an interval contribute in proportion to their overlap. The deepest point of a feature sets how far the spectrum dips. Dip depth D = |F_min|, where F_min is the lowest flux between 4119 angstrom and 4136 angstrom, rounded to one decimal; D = 13.0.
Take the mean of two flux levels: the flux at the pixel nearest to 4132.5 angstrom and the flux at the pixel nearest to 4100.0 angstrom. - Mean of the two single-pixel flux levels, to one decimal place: 14.7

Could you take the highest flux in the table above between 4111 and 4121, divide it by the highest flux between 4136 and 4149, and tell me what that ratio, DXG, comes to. 1.30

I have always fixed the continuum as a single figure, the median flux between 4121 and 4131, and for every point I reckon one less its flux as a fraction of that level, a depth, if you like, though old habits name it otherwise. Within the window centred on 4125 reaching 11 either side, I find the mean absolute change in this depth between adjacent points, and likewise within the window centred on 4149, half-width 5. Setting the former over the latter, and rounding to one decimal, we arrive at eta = 1.1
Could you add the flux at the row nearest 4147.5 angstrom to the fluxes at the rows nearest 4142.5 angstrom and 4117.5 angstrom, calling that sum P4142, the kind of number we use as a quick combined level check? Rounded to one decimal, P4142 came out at 39.6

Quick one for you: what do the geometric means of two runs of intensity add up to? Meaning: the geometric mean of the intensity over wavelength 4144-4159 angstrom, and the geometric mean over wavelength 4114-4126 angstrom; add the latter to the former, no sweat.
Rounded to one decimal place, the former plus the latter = 27.8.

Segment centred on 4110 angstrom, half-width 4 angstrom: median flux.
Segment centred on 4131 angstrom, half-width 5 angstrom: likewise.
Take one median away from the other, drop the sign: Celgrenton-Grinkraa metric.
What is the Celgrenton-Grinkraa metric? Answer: 1.0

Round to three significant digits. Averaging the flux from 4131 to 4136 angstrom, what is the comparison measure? 14.2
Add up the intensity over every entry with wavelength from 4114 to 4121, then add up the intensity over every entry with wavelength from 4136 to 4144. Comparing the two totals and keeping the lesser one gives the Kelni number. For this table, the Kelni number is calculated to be 37.9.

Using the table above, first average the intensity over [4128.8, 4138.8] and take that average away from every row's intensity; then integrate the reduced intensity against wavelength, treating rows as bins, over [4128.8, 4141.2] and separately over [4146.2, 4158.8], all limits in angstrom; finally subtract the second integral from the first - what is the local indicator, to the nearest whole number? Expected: 15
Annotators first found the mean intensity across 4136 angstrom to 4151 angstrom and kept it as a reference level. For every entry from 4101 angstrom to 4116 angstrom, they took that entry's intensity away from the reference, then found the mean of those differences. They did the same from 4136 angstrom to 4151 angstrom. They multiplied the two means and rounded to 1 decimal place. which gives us 0.0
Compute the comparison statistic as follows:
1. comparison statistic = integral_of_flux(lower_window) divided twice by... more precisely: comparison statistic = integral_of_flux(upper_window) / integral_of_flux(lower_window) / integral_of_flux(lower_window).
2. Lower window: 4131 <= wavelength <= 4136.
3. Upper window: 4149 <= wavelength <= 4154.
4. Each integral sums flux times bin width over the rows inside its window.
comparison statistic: 0.0125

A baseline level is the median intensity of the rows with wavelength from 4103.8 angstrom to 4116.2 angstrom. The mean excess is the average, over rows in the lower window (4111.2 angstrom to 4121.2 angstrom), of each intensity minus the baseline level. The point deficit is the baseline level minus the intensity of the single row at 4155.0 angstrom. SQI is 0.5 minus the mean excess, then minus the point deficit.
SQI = -2.7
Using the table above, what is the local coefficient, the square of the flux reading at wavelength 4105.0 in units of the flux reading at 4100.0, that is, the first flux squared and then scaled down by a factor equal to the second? 13.0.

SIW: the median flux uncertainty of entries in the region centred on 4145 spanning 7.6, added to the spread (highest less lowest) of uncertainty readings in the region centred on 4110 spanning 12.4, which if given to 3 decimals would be 0.970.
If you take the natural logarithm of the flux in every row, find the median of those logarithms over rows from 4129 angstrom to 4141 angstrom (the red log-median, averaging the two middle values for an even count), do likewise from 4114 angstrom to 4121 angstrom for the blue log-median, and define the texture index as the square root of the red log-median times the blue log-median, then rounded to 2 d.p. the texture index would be 2.67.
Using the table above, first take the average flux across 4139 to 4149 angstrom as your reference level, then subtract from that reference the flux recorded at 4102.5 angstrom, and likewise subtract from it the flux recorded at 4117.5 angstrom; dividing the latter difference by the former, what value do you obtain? 1.2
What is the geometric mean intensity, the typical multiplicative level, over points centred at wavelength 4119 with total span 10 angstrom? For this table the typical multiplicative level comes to 15.5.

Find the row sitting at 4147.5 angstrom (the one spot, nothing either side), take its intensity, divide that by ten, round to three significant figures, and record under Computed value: 1.28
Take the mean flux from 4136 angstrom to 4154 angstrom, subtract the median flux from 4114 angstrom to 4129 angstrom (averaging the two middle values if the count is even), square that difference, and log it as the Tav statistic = 4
